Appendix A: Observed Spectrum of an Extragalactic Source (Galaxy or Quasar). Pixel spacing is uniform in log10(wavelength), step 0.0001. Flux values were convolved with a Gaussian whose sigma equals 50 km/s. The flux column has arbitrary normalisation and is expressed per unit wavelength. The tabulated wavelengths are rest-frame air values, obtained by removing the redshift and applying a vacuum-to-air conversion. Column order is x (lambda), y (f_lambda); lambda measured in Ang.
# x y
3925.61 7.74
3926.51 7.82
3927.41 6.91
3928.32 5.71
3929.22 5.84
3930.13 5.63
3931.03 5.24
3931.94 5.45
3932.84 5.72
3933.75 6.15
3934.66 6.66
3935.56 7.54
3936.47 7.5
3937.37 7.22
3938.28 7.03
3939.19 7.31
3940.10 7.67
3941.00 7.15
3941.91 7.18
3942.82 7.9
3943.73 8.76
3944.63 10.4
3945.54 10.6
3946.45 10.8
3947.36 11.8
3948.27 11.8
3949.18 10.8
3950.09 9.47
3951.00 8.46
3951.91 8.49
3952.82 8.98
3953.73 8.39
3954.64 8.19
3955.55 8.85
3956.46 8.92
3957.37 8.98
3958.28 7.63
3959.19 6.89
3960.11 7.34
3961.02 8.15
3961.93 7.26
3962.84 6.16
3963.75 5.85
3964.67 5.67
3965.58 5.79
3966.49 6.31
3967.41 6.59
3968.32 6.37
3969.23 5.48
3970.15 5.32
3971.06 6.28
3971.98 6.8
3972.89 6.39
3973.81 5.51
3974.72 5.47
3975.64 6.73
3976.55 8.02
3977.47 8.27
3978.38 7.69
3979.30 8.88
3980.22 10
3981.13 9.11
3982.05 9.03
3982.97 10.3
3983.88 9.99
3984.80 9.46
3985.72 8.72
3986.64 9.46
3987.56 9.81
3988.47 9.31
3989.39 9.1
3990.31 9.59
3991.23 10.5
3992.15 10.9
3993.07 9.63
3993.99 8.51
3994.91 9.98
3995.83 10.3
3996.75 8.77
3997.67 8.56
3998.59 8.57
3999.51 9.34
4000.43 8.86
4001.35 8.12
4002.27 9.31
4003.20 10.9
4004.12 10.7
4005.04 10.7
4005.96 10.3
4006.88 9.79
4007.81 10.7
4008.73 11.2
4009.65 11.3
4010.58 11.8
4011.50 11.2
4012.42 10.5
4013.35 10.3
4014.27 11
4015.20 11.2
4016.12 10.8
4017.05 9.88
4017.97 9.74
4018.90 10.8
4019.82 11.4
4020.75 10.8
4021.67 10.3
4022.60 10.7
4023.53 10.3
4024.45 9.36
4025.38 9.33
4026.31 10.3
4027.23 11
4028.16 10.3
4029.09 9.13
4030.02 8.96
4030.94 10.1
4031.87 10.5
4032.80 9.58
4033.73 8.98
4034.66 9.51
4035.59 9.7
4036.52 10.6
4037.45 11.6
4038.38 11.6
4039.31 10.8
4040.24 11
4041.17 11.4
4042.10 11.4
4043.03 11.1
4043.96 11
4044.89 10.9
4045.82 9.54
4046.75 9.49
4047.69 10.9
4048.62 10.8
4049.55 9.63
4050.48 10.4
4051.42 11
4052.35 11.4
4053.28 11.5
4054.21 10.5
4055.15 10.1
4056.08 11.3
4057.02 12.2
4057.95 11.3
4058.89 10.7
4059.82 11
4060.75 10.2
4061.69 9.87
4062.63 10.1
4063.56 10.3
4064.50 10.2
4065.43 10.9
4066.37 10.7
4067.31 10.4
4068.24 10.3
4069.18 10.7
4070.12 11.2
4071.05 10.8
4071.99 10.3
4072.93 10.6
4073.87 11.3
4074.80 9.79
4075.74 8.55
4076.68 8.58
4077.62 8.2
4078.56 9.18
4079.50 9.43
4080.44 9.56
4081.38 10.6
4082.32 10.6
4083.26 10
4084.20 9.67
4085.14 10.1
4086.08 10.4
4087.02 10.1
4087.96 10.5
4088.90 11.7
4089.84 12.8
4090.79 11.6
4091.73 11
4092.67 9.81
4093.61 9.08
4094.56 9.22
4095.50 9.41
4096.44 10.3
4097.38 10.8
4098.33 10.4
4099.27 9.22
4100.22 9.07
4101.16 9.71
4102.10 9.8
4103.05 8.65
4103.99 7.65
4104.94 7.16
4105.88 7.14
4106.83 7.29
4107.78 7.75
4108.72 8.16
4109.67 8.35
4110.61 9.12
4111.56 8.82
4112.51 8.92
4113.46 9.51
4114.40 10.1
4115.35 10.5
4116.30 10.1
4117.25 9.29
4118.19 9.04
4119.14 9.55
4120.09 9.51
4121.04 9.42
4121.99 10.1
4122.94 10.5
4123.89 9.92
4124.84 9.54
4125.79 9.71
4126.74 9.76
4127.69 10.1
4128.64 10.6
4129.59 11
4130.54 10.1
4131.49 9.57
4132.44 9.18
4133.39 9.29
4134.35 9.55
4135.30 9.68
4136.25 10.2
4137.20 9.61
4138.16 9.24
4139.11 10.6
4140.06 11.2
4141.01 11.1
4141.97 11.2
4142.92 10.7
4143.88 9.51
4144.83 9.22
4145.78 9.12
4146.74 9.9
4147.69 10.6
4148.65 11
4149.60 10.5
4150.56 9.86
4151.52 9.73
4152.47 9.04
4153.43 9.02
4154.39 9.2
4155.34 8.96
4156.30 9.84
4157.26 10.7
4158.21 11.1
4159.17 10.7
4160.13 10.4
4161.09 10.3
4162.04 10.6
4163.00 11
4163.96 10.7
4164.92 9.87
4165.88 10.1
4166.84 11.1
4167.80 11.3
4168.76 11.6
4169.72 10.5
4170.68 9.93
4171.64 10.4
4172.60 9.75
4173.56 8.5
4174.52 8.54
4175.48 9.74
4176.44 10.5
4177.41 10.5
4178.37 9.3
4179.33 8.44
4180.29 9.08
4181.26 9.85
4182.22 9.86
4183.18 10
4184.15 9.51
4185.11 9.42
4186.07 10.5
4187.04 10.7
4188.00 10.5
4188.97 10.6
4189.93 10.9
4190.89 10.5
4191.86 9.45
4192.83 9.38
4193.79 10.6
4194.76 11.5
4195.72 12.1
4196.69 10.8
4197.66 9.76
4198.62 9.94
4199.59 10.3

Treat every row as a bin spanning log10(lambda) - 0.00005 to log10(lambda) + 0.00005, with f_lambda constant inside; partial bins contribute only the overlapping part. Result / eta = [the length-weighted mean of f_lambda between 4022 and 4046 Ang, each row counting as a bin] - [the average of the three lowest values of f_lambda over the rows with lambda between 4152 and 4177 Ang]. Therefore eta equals 1.7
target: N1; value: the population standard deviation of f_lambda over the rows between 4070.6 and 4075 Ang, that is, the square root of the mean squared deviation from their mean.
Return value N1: 0.50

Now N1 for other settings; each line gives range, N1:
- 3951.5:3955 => 0.29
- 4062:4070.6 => 0.34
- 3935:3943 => 0.27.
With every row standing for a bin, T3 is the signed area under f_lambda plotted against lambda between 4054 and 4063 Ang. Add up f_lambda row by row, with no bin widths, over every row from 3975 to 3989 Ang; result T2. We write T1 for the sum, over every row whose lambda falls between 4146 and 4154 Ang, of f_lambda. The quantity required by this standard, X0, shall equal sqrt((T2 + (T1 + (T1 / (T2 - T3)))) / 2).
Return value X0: 10.4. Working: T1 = 80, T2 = 135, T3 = 97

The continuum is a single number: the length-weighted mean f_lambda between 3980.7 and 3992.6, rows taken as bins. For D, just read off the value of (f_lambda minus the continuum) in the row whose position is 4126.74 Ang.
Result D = 0.1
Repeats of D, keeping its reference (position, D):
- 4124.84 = -0.1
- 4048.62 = 1.2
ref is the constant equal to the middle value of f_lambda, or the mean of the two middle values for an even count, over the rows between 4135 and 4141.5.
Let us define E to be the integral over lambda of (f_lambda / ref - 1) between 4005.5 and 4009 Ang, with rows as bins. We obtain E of 0.1 Ang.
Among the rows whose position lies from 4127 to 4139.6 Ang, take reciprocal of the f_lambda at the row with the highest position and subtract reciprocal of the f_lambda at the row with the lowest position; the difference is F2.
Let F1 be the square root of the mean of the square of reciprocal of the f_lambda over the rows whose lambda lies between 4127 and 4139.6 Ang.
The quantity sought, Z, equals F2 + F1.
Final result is 0.097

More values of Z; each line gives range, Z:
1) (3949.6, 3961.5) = 0.138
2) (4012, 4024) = 0.097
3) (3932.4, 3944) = 0.080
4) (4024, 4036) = 0.099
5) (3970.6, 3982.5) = 0.091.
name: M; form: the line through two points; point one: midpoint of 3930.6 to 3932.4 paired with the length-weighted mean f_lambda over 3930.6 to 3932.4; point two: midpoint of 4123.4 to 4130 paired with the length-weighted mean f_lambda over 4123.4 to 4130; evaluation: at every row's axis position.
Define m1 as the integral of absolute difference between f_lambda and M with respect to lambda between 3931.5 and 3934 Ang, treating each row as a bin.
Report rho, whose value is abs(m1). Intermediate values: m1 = 1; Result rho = 1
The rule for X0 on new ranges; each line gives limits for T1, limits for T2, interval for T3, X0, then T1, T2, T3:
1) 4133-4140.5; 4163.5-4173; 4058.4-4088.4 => 9.6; 79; 105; 305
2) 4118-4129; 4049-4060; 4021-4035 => 10.8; 118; 131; 139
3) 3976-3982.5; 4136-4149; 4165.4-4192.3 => 10.1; 61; 143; 270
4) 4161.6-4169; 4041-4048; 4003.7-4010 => 9.4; 86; 86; 67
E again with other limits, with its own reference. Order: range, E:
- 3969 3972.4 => -1.4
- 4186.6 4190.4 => 0.2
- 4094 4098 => -0.1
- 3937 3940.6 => -1.0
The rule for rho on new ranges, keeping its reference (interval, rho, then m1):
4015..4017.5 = 8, 8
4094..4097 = 1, 1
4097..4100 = 2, 2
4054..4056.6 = 6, 6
